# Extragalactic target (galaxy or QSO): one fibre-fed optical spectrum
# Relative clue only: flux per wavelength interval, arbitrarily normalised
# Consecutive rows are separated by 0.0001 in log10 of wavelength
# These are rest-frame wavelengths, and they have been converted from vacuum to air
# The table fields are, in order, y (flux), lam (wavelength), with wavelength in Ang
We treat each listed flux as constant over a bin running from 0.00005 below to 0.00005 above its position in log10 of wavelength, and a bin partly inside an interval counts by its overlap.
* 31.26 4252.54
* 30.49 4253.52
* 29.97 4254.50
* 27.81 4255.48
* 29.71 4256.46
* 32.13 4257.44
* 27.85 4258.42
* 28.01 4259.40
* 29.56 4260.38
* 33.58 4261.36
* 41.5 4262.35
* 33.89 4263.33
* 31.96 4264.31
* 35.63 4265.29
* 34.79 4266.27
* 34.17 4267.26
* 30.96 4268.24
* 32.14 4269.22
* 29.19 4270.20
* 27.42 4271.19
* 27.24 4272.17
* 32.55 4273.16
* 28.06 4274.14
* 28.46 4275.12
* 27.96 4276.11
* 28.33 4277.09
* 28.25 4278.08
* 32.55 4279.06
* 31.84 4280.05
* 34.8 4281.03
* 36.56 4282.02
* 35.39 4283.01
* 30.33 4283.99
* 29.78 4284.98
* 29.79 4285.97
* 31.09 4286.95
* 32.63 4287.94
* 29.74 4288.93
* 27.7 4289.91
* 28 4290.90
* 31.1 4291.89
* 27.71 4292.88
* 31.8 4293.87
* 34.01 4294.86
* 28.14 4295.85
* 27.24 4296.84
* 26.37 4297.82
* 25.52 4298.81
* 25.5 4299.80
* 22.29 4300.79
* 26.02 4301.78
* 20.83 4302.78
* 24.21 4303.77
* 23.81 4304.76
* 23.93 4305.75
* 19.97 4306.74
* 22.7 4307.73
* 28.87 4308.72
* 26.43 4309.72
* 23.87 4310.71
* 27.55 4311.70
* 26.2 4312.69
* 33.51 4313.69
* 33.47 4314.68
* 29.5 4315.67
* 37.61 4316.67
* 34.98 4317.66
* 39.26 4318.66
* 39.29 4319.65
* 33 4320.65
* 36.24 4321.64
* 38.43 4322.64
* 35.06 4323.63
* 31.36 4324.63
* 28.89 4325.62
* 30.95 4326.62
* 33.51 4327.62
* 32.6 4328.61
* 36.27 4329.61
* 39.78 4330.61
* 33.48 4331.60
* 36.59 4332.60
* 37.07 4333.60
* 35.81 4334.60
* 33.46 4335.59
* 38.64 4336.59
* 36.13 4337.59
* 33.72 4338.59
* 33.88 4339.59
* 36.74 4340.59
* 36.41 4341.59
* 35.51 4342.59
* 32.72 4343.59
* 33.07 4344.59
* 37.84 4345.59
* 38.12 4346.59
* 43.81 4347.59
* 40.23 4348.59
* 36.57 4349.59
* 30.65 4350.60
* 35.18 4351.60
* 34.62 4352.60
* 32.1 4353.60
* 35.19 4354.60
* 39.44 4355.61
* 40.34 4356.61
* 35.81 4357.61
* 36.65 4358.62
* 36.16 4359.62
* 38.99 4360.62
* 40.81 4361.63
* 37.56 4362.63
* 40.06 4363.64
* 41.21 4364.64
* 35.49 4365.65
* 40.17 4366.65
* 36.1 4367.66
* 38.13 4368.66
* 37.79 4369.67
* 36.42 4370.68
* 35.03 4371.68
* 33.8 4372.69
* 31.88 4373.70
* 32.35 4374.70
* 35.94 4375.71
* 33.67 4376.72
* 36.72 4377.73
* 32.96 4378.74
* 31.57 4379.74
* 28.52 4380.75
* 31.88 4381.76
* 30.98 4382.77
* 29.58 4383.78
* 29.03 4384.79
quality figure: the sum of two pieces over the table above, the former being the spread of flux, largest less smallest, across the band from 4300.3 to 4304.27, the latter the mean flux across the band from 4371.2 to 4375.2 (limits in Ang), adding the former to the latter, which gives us 38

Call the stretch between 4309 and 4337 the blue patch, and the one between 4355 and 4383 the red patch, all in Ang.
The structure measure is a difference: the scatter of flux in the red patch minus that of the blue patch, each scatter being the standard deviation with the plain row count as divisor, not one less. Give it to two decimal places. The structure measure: -0.94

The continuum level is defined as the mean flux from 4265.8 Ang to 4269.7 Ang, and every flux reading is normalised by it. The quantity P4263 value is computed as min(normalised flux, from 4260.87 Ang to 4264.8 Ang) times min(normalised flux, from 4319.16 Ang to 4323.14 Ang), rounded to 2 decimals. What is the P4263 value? 0.97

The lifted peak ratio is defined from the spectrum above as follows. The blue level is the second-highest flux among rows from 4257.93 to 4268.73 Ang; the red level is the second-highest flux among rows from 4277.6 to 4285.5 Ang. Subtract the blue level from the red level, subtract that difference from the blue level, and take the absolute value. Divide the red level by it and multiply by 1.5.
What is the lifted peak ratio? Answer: 1.48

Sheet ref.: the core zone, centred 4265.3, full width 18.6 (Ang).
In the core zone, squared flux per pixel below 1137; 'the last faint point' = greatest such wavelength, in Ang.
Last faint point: 4274.14 Ang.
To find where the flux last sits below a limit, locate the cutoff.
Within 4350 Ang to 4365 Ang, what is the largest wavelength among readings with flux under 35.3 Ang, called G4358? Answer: 4354.60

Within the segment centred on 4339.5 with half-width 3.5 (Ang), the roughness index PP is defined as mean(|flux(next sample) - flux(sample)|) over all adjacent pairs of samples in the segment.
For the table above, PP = 1.53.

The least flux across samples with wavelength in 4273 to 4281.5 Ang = 27.96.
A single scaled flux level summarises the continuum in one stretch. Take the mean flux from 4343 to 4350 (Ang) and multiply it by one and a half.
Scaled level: 56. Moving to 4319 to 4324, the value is 55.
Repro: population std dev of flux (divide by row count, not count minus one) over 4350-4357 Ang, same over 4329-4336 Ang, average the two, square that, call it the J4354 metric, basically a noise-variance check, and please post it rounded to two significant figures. 7.0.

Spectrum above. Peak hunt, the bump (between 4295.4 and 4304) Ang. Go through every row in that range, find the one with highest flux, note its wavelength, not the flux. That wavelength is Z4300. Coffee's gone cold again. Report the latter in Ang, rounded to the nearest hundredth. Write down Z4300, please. 4295.85 Ang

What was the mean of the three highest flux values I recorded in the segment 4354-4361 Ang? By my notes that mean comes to 40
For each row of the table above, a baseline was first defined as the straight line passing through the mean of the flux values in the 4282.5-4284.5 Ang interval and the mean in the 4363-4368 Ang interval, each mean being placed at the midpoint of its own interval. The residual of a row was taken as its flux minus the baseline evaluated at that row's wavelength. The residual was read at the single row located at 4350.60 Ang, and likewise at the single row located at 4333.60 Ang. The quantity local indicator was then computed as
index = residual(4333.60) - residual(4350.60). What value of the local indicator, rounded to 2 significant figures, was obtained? 7.6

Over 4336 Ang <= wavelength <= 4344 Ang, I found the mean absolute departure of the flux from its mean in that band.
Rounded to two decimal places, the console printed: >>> 1.52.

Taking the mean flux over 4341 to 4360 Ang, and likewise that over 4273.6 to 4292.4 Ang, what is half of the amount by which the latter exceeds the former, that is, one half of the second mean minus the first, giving -2.8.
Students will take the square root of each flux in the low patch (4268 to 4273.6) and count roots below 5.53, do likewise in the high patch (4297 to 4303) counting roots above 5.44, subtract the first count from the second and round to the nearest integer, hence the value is -3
